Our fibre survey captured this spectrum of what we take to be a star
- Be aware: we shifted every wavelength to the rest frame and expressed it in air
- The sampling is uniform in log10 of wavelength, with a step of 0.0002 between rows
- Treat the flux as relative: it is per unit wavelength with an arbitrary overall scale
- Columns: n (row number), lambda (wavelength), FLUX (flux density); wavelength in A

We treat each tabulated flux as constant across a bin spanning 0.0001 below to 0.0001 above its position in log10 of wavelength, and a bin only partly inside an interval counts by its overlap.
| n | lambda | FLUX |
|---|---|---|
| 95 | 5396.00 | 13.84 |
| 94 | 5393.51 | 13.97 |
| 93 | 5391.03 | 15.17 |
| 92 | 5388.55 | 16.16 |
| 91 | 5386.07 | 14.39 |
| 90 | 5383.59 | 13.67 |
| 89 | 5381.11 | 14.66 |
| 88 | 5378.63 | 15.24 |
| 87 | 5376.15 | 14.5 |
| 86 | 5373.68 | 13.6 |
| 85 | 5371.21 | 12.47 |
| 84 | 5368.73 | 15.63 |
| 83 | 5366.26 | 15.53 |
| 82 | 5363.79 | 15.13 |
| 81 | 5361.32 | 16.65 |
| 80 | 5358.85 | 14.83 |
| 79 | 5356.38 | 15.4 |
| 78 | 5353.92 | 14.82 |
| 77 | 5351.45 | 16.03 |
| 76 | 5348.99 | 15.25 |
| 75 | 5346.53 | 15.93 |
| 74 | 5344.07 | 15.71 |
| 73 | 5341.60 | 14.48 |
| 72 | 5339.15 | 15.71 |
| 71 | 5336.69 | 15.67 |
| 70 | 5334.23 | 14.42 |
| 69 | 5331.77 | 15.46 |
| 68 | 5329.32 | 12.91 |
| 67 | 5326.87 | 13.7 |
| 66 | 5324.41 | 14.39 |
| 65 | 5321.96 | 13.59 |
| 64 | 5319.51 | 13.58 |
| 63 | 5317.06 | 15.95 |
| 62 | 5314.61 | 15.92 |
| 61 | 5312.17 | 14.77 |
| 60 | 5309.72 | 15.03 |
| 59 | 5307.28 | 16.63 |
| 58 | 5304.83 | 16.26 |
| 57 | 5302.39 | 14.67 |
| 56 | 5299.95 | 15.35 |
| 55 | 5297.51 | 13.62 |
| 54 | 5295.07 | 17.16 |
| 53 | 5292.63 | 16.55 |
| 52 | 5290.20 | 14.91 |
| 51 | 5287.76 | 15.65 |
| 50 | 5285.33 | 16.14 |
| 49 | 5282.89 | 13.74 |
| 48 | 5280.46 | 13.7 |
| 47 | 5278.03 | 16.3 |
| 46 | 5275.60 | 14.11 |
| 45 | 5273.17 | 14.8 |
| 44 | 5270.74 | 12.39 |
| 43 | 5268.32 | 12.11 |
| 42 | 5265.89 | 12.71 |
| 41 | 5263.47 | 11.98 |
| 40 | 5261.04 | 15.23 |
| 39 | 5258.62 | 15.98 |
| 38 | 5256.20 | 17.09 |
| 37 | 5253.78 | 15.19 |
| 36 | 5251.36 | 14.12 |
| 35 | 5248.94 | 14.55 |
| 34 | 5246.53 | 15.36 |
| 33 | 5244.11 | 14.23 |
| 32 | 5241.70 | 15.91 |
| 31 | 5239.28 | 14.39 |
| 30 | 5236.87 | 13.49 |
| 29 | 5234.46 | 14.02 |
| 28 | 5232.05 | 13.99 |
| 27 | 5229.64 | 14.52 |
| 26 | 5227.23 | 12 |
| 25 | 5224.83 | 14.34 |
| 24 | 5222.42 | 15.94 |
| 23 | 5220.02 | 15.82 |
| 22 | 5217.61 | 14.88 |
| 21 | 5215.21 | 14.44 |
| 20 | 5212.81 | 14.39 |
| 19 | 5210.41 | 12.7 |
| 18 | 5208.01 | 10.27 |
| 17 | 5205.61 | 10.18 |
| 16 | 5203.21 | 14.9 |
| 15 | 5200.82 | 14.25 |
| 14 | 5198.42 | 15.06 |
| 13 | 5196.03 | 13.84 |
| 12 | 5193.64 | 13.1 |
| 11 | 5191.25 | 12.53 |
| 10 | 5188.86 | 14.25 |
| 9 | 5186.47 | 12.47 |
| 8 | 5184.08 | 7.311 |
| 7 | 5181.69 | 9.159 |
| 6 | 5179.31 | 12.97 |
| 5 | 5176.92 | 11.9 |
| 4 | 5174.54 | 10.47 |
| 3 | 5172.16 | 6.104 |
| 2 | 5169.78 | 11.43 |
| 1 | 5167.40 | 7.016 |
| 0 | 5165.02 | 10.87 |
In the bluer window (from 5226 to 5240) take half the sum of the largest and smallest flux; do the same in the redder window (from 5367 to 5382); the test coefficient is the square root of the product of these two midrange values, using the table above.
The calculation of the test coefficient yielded 13.6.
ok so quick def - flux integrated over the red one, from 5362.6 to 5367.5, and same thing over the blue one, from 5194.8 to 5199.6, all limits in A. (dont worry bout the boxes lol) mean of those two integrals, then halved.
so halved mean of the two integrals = 36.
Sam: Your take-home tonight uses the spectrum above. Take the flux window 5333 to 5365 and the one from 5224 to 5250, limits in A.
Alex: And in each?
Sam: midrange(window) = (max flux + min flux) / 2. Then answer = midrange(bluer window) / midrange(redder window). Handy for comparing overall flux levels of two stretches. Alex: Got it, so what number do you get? 0.90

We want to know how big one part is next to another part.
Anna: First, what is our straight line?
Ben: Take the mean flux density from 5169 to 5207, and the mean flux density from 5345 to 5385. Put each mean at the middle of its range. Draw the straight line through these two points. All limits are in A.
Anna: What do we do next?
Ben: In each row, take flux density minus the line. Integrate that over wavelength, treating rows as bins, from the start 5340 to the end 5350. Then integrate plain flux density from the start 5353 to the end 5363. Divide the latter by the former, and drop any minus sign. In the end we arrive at 21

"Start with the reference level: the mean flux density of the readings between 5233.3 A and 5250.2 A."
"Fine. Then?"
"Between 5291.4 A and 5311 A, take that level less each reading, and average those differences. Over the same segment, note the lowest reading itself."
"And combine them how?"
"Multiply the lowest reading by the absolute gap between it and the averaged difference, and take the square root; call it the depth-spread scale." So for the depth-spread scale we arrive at 14.2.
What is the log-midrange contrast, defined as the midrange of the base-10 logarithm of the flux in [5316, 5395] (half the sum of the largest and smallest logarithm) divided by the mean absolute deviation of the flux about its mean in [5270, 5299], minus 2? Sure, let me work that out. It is -1.03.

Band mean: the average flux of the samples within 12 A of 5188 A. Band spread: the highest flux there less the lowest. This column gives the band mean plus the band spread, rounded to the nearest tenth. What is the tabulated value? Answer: 20.0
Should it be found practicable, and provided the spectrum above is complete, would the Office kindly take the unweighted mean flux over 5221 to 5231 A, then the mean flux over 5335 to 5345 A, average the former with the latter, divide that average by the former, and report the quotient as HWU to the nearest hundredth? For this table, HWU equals 1.04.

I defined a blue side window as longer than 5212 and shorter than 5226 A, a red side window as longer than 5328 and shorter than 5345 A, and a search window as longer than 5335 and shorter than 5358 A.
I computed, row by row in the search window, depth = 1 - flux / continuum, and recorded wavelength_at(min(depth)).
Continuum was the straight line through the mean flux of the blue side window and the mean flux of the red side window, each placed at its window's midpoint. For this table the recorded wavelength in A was 5351.45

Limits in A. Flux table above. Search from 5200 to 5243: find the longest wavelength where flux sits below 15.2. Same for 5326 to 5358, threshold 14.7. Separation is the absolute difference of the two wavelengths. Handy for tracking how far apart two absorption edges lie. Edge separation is 102.3 A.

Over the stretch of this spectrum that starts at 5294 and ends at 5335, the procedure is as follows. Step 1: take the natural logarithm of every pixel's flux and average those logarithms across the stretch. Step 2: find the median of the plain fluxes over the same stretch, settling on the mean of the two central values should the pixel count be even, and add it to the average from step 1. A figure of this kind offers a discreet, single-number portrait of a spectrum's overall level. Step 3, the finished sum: 17.5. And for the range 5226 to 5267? 17.1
